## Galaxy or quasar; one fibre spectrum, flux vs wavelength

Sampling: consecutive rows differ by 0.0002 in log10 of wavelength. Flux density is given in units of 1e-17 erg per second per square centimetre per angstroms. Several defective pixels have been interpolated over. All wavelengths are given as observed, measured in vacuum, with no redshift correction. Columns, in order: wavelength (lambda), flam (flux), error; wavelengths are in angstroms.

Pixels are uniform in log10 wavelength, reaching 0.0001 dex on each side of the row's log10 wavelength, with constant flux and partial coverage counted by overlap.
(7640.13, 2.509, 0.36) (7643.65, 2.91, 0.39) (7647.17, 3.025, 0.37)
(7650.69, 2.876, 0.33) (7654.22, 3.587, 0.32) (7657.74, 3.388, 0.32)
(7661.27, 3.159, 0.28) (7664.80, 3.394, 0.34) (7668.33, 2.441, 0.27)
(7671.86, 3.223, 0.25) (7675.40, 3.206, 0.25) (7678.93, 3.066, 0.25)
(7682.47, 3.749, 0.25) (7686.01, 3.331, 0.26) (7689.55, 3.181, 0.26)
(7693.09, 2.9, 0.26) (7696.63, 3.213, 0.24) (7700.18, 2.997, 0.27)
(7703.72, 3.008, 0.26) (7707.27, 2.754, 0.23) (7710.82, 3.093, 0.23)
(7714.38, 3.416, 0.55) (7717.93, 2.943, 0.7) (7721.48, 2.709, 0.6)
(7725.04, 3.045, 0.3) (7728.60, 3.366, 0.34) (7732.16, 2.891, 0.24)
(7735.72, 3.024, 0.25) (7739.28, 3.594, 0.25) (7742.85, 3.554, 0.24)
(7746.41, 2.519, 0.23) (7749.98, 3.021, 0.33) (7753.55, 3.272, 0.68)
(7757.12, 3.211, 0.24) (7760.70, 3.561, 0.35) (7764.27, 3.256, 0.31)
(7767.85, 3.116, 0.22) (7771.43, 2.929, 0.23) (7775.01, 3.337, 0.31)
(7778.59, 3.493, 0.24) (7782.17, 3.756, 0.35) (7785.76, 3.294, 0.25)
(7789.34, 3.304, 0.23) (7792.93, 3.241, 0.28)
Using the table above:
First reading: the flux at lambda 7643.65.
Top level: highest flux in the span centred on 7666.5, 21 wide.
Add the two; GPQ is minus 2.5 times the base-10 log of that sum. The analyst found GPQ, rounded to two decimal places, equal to -2.00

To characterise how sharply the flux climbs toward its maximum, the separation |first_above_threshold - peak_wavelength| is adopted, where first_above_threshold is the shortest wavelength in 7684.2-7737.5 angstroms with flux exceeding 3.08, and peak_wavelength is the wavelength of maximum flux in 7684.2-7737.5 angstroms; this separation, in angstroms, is 28.4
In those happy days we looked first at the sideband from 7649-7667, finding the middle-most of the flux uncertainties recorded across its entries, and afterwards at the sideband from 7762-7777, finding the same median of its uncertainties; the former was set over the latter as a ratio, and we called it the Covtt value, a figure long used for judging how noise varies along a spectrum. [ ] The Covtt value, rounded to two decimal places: 1.19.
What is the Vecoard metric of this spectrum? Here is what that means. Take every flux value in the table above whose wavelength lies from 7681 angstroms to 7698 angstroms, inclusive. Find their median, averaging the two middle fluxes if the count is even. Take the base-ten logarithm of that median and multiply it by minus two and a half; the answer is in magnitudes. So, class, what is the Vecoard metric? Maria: -1.27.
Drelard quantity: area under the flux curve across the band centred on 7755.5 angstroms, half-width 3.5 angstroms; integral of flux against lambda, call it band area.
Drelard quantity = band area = 23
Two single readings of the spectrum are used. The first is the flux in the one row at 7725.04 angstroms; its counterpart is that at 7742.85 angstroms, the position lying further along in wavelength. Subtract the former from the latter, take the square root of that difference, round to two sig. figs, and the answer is 0.71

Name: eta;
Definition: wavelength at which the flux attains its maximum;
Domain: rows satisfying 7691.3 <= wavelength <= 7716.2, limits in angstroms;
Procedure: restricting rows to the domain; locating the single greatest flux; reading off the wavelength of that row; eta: 7714.38 angstroms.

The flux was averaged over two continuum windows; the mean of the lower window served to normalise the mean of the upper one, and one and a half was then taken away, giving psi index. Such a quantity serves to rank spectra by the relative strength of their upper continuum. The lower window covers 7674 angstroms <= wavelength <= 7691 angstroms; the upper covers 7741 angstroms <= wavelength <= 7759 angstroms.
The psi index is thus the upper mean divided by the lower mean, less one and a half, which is -0.558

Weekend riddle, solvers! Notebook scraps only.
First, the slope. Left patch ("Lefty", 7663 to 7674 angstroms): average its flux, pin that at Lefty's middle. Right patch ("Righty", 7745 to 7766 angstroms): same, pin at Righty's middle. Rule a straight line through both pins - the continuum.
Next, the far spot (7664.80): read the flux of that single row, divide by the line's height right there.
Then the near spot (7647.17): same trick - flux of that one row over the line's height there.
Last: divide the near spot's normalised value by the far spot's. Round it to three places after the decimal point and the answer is 0.899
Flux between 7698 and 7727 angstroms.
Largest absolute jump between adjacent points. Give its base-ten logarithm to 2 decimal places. -0.33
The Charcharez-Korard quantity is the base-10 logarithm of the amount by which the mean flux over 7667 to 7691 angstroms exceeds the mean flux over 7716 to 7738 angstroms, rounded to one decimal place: -0.8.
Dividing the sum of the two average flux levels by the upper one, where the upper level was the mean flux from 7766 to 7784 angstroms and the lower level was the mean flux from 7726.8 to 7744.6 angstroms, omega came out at 1.99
